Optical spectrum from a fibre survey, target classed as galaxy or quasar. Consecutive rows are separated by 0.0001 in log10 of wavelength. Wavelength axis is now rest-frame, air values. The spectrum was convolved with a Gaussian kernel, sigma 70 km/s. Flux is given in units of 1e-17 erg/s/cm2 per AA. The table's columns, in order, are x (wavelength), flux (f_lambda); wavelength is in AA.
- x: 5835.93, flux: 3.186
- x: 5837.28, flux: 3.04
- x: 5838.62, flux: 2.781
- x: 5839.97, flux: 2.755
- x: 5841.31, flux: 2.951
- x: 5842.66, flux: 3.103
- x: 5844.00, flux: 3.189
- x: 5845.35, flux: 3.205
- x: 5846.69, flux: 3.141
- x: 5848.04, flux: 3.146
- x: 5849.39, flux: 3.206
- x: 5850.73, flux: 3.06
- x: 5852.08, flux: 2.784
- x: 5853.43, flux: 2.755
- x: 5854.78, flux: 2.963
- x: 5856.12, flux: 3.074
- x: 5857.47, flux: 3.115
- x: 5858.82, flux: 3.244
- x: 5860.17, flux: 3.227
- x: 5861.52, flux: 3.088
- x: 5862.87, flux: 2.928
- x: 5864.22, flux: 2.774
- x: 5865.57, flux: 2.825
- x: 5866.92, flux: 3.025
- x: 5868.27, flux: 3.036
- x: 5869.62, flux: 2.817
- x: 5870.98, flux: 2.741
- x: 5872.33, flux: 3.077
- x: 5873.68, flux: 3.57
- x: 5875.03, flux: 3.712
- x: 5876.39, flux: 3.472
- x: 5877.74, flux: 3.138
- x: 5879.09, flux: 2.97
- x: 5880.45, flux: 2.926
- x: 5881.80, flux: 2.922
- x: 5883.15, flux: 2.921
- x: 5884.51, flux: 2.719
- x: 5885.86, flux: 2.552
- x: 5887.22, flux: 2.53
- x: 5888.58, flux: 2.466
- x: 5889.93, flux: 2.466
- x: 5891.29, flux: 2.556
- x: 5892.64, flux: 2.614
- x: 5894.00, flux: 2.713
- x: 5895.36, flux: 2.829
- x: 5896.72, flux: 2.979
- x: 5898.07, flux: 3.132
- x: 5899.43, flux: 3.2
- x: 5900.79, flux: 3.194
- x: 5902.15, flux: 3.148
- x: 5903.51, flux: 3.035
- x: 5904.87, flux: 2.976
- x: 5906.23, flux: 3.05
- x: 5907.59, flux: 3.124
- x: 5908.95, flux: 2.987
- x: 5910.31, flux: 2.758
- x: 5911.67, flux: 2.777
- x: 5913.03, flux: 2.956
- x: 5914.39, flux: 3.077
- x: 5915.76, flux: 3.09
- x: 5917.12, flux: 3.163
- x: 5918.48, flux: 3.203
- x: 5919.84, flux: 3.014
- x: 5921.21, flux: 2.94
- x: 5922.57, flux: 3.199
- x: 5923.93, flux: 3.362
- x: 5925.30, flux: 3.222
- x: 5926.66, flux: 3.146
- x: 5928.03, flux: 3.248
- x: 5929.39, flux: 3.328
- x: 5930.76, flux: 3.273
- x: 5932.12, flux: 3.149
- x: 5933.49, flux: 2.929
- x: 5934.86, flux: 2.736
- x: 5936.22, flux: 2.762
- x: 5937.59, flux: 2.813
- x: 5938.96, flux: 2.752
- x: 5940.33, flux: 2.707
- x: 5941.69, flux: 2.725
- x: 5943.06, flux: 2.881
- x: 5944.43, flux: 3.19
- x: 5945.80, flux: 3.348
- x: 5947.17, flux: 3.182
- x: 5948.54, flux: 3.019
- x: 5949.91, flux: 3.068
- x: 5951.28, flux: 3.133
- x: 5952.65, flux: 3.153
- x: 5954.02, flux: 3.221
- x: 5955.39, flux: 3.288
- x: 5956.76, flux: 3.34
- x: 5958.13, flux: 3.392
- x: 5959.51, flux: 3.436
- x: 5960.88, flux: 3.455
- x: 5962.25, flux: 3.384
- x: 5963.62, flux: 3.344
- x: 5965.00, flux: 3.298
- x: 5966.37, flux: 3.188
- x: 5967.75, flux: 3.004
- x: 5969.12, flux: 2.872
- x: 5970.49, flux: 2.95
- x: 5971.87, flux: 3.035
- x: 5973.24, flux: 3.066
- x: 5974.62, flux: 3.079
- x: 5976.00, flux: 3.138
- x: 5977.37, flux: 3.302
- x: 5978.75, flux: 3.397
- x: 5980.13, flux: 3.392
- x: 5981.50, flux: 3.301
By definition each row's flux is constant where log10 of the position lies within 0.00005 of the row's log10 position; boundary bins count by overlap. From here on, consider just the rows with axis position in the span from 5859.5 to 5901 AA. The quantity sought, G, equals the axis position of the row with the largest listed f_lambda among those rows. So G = 5875.03 AA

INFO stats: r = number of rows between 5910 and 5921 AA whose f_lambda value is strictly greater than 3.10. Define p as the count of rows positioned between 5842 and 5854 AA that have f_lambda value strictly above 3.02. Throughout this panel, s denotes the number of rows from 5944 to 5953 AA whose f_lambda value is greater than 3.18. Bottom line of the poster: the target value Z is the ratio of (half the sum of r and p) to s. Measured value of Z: 1.5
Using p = 7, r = 2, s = 3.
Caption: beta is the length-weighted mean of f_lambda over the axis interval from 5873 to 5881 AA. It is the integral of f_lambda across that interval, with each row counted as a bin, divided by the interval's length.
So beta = 3.30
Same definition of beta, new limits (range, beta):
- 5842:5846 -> 3.17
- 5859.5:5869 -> 2.99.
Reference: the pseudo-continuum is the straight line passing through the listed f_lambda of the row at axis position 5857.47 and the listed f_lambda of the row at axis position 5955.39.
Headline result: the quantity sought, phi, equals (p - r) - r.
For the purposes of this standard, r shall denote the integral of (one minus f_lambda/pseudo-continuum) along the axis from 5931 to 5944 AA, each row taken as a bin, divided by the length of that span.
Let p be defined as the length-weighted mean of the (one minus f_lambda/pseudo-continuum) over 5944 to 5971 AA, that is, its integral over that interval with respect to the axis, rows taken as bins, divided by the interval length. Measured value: -0.23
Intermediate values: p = 0.02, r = 0.125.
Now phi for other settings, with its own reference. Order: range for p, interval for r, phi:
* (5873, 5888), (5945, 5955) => -0.03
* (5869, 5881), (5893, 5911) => -0.12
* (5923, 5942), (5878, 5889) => -0.18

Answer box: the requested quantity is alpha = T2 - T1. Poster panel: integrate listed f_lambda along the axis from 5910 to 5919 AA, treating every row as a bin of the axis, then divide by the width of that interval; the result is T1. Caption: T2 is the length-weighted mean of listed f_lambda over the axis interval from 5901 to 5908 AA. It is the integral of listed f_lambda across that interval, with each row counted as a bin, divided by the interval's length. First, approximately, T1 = 3.01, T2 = 3.07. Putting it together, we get 0.1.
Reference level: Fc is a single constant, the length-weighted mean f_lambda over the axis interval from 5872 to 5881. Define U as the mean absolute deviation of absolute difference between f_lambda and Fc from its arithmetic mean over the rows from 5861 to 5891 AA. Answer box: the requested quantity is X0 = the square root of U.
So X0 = 0.41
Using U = 0.17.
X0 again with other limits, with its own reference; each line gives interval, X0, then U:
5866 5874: 0.33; 0.11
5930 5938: 0.42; 0.18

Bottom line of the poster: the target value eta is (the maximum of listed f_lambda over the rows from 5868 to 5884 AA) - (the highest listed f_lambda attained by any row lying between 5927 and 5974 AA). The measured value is 0.26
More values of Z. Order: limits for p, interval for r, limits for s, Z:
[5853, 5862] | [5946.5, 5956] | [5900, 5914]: 5.0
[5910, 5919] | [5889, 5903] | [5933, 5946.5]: 2.0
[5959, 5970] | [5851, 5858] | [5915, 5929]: 0.7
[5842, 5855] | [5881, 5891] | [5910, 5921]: 3.5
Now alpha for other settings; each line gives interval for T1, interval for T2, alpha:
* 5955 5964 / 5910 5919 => -0.4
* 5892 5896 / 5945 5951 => 0.4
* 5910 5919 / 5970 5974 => 0.0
